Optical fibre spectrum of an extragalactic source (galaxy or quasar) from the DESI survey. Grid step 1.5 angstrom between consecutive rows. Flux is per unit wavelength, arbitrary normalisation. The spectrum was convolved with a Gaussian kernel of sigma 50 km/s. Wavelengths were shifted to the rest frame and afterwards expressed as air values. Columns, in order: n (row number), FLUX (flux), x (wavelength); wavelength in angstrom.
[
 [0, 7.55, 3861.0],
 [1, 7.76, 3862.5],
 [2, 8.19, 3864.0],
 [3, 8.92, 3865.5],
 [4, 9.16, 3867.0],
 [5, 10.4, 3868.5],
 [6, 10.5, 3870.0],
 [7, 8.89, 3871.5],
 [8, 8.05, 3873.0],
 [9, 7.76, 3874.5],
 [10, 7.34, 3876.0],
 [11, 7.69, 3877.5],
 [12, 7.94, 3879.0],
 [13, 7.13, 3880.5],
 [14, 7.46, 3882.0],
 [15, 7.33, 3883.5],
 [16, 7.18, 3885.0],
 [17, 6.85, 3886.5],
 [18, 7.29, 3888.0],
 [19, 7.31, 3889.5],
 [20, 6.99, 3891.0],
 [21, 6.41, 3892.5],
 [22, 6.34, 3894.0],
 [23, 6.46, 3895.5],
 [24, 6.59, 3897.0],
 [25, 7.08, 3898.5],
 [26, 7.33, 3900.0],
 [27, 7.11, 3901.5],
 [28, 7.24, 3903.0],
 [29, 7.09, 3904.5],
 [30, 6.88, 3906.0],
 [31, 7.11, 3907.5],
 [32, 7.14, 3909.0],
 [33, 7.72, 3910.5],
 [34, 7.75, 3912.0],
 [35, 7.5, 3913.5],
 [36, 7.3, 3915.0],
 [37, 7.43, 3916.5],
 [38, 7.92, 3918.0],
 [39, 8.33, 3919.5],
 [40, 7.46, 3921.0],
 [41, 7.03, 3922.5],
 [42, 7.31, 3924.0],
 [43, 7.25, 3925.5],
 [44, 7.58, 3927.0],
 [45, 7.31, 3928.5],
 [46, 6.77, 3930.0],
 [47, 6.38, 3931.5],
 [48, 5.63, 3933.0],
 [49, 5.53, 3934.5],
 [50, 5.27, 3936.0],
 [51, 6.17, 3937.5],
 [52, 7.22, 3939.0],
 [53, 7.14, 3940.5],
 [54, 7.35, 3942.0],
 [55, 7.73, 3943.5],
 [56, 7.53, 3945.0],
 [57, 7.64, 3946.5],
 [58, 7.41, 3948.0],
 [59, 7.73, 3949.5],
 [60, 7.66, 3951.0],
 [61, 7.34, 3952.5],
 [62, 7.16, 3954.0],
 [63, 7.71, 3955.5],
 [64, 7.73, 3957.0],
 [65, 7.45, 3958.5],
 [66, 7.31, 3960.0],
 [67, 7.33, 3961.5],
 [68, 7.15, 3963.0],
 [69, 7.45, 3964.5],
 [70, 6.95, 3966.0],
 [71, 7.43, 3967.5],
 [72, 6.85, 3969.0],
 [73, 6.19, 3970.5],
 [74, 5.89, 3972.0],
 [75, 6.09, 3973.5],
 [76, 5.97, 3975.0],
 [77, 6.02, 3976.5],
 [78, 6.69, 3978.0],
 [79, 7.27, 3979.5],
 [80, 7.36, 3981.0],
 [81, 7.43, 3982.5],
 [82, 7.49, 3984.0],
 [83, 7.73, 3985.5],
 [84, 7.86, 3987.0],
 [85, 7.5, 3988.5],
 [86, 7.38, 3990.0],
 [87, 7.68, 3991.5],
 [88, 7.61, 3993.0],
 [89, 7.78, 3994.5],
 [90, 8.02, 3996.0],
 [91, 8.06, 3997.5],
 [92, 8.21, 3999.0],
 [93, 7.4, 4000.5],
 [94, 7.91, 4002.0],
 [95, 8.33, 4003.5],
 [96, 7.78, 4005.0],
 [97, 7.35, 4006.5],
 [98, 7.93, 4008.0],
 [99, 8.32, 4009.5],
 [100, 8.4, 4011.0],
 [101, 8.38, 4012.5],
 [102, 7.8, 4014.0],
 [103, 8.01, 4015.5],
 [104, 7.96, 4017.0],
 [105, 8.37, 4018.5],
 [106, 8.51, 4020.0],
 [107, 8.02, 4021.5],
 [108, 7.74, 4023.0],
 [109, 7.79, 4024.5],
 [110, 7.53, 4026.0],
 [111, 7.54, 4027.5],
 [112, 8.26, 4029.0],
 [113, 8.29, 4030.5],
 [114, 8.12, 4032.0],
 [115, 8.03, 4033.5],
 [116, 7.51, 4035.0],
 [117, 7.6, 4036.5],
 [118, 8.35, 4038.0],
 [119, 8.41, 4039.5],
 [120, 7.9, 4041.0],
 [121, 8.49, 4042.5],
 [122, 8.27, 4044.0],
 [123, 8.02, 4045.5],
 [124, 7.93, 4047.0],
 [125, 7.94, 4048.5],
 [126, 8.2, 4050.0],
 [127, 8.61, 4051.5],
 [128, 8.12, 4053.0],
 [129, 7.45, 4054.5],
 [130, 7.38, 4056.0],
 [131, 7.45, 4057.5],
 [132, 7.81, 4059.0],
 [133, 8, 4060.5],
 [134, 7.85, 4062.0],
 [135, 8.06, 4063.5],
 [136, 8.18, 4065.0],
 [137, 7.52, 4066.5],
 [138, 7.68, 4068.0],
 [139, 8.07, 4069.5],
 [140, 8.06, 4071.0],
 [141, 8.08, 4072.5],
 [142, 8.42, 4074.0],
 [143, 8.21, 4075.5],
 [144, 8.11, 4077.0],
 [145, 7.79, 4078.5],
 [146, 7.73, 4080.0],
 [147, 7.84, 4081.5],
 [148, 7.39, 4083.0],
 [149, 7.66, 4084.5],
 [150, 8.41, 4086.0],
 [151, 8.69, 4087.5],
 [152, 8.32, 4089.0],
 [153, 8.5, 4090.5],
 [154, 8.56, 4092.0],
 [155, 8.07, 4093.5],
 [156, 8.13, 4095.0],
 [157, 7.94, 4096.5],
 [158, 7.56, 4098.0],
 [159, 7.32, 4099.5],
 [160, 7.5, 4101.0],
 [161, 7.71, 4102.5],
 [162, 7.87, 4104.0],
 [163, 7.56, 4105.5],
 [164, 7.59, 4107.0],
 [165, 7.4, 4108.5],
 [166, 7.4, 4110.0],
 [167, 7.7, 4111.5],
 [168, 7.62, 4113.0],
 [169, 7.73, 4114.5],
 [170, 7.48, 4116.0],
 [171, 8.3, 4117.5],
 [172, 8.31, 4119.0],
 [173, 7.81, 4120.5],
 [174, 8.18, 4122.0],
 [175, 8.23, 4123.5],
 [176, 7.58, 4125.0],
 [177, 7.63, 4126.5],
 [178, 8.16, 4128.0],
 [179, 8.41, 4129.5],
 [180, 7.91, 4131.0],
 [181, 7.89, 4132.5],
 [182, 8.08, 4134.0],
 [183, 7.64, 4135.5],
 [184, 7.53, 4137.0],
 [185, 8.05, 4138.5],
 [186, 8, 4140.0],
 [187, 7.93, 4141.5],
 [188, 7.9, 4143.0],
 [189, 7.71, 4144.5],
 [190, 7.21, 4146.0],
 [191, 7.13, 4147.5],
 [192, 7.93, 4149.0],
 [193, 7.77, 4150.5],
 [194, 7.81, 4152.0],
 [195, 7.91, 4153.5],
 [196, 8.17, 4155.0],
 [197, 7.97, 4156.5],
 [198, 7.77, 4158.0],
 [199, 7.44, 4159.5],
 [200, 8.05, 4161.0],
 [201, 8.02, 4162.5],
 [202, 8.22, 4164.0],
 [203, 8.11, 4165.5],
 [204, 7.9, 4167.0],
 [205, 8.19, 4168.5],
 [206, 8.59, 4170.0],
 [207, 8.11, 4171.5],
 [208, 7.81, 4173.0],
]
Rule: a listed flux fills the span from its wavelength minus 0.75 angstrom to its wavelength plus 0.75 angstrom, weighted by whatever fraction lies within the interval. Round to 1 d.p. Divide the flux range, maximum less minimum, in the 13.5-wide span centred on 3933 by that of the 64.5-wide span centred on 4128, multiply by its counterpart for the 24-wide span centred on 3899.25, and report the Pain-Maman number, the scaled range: 2.5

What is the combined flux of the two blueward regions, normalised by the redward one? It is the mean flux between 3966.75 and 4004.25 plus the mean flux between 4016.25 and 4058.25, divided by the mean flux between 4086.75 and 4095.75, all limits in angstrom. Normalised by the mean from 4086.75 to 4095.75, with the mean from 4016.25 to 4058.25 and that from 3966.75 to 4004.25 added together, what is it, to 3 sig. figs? 1.82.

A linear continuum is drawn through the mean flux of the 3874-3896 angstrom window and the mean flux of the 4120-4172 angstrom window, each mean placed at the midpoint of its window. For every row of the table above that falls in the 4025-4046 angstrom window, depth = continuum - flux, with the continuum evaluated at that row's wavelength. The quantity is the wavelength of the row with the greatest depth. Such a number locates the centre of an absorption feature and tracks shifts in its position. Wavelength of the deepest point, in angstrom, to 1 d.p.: 4035.0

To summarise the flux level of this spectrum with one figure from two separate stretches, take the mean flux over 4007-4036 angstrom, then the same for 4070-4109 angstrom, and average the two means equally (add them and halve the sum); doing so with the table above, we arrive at 7.98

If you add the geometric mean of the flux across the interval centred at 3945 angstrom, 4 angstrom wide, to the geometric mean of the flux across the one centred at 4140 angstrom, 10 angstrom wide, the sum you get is 15.5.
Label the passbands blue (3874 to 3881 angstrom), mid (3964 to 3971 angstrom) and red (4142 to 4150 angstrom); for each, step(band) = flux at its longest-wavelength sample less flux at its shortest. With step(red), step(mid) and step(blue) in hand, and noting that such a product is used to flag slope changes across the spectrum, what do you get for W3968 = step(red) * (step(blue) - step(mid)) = 0.019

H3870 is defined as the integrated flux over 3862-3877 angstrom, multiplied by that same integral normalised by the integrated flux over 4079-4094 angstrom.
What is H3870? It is 140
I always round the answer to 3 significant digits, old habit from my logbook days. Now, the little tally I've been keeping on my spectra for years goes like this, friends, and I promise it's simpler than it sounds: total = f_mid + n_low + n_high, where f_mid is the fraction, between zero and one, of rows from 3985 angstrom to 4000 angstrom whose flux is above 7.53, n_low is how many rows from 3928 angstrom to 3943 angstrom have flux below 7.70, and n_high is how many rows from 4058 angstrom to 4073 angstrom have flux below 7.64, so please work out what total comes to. 11.8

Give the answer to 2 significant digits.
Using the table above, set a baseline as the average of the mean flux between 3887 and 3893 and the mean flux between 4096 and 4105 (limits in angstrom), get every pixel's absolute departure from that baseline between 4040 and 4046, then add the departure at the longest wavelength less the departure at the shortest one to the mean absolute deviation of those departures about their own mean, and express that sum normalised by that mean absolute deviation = 1.6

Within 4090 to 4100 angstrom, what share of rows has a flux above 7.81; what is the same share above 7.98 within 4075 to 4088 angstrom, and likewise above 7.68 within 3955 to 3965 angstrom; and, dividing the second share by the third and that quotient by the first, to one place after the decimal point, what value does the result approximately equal 2.2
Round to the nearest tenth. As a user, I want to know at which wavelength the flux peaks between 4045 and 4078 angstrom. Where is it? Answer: 4051.5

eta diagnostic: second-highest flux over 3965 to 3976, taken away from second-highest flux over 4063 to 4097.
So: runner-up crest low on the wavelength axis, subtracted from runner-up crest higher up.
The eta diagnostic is 1.61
